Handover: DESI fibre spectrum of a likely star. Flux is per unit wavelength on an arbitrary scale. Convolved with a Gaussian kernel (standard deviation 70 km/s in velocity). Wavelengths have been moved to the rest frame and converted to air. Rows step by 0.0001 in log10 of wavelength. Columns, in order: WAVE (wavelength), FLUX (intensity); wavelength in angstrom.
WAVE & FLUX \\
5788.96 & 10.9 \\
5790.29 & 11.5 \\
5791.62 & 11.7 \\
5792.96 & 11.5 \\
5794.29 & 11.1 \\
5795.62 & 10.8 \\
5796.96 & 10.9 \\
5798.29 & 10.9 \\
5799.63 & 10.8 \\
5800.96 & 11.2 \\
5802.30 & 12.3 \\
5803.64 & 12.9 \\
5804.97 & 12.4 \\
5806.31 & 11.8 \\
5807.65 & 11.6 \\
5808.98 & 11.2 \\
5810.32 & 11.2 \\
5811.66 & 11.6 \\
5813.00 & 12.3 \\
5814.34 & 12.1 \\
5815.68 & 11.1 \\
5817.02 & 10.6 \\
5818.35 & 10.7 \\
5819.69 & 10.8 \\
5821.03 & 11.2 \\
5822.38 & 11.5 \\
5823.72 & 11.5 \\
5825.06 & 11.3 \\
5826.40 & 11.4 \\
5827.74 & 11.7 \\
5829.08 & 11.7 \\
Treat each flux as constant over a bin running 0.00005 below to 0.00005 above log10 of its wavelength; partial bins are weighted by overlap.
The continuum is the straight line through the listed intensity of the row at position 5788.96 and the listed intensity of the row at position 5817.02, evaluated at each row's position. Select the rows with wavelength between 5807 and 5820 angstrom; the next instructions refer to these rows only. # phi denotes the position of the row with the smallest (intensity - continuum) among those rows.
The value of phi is 5817.02 angstrom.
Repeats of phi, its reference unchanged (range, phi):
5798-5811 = 5799.63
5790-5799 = 5795.62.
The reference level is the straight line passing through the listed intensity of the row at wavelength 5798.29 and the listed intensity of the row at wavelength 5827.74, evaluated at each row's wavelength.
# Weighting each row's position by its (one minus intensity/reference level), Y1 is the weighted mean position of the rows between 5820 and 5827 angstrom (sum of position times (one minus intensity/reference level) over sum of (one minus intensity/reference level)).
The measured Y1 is 5823.9 angstrom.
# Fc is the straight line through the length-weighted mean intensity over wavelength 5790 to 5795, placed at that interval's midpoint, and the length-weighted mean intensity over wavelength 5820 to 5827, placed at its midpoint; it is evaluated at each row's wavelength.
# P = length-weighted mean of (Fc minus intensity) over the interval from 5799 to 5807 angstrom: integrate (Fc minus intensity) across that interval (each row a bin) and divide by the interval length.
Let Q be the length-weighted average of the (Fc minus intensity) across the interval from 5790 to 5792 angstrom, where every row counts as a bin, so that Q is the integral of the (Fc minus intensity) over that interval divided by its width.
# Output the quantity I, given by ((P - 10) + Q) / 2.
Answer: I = -5.32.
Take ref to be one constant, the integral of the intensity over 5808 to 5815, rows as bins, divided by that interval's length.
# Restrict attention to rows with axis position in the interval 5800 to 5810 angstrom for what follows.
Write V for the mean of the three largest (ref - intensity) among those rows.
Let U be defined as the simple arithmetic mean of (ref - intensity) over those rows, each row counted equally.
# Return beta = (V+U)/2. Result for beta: 0.05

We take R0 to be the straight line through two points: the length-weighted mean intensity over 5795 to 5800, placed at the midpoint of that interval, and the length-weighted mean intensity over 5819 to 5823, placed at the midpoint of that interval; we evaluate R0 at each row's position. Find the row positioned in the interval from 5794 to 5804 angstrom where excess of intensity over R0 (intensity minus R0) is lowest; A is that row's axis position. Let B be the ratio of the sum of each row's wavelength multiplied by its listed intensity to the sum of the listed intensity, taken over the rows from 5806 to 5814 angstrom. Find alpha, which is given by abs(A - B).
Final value 10.0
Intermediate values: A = 5799.63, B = 5809.7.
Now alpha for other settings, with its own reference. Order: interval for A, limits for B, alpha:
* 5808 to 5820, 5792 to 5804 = 18.6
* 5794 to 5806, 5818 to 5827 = 22.8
